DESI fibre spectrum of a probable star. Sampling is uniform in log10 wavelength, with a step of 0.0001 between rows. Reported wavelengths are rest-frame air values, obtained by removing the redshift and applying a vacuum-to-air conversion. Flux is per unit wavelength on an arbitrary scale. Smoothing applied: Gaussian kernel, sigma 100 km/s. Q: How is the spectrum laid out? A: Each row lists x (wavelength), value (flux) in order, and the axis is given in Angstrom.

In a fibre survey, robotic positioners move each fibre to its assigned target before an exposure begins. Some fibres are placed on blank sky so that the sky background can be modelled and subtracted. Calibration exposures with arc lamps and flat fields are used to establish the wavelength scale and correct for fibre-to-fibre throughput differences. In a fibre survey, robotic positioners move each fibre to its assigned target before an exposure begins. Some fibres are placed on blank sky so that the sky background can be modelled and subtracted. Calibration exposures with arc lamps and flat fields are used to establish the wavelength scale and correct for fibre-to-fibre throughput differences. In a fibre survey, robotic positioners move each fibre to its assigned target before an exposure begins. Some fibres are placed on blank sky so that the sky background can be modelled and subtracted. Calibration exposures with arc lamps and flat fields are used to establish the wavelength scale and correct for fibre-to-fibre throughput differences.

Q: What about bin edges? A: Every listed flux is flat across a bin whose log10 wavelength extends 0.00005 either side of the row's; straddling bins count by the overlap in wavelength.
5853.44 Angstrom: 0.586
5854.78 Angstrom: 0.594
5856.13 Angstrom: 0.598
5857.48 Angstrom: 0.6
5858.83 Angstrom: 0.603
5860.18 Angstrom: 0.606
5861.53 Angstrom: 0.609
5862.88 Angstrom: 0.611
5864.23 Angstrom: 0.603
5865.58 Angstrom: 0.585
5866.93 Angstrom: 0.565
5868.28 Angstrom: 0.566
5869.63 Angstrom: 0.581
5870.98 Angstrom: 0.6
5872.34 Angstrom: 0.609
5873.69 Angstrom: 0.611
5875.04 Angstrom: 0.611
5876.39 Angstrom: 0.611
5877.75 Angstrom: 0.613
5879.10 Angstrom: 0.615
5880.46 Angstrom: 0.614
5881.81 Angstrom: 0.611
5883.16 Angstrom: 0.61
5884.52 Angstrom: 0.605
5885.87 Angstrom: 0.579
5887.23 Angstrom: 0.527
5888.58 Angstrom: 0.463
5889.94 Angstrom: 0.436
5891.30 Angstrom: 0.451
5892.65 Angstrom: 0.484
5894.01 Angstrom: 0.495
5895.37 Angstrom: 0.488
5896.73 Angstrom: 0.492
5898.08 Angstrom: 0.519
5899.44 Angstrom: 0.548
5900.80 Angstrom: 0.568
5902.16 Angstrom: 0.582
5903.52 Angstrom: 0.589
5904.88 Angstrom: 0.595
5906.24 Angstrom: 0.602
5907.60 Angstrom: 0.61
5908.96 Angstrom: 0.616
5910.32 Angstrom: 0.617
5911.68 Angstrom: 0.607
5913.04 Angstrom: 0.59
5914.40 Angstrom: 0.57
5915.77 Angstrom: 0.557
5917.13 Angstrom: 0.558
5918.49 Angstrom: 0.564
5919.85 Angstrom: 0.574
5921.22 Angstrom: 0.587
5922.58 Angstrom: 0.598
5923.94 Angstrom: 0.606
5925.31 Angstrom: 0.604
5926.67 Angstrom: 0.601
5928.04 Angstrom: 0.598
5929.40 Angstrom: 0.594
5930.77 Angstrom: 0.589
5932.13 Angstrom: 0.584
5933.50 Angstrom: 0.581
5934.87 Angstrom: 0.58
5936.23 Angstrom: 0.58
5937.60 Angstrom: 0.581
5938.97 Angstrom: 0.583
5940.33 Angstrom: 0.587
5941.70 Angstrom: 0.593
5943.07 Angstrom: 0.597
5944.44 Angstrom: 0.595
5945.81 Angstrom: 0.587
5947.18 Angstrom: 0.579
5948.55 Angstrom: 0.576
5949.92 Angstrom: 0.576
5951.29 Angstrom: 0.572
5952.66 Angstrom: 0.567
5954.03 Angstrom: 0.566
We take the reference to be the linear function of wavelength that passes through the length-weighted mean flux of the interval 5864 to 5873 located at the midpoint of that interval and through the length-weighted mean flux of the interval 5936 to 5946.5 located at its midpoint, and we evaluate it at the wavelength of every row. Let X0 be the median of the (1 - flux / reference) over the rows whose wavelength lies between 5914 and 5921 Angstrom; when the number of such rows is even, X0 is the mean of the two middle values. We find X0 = 0.040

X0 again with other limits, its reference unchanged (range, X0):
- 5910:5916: -0.005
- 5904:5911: -0.039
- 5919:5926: -0.018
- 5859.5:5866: -0.035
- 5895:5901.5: 0.116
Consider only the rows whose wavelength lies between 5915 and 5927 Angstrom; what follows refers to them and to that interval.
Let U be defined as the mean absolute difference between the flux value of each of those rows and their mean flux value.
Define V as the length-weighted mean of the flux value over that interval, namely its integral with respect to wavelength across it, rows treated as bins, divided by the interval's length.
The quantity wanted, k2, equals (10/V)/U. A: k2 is 967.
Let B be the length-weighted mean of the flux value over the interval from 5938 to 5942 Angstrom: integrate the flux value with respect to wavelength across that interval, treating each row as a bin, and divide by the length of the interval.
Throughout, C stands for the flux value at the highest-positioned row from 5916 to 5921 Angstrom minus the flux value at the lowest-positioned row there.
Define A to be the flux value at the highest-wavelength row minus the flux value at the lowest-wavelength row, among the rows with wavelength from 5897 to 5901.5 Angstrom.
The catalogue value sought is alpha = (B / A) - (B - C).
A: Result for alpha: 11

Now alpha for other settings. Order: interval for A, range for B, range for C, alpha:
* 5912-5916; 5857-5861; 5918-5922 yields -19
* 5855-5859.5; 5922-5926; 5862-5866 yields 120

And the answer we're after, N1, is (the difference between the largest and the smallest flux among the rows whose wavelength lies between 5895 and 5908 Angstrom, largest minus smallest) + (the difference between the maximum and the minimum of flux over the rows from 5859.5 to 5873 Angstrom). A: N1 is 0.17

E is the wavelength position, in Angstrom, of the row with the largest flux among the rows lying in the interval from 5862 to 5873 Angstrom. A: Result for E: 5862.88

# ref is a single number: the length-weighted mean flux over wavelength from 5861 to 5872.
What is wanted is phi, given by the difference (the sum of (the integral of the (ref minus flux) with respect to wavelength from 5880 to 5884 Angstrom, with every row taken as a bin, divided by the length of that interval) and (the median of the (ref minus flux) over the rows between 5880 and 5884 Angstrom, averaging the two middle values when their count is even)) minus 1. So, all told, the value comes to -1.04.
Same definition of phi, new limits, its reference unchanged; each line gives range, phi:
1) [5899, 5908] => -0.99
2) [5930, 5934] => -0.99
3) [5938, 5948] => -0.99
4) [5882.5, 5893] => -0.85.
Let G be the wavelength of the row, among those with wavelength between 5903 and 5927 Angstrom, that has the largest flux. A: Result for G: 5910.32 Angstrom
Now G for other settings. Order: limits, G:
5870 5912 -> 5910.32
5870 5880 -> 5879.10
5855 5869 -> 5862.88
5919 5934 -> 5923.94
